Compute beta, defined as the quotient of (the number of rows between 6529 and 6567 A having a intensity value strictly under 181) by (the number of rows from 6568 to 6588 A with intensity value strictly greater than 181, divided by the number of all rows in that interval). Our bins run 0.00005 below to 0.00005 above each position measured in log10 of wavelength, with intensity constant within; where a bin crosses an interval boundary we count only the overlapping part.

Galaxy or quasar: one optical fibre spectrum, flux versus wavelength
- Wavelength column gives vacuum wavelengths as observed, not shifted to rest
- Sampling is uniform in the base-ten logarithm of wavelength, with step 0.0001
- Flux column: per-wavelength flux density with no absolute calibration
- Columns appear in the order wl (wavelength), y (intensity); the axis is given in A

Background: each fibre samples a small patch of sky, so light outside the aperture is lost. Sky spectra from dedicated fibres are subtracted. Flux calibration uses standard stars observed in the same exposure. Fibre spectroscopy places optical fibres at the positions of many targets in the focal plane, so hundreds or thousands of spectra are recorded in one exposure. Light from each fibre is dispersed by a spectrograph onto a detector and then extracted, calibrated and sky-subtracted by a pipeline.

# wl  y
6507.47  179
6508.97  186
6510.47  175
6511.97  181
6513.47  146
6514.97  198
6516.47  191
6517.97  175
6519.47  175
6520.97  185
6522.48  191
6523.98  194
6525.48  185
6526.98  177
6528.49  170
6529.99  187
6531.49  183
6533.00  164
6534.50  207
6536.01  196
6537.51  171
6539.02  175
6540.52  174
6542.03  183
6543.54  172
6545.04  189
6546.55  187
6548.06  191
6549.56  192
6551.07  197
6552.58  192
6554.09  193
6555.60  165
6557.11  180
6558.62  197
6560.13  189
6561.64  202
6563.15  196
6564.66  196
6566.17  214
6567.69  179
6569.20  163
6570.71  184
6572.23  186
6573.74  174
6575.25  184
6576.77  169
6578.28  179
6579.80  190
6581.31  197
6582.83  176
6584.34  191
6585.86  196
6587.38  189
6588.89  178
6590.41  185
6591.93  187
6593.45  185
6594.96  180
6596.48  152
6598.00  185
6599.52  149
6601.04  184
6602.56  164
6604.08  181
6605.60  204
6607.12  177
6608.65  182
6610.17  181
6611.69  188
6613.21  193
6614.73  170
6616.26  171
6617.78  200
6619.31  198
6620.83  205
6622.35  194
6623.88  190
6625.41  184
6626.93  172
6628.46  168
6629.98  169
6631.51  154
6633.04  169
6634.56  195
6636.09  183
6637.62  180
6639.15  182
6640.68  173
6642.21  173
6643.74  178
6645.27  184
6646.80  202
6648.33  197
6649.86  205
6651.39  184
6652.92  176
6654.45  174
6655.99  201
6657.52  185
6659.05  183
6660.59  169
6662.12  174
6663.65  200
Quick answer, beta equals 11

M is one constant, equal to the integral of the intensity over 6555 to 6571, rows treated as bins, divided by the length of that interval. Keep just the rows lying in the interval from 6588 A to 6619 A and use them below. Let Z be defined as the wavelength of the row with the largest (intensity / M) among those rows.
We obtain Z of 6605.60 A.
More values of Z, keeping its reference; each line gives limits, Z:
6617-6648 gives 6620.83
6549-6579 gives 6566.17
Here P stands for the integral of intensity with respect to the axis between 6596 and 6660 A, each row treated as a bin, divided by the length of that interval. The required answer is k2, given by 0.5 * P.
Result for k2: 91.0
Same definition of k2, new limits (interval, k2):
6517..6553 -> 91.9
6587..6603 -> 88.1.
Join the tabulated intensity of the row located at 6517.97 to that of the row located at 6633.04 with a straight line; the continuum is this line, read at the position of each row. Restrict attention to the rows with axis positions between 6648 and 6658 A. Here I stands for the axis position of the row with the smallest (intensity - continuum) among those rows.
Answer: 6654.45 A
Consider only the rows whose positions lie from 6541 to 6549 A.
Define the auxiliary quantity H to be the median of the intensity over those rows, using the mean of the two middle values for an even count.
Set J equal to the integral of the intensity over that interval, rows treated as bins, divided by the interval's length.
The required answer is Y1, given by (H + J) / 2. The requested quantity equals 186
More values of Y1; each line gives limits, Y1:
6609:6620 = 187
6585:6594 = 186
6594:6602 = 175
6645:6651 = 198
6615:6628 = 190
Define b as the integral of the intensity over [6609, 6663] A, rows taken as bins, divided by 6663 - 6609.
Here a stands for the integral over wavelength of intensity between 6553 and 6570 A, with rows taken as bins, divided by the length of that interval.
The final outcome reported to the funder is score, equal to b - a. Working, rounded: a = 188.6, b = 183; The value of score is -6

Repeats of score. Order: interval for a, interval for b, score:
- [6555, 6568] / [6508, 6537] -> -9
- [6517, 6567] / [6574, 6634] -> -5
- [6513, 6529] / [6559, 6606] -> 2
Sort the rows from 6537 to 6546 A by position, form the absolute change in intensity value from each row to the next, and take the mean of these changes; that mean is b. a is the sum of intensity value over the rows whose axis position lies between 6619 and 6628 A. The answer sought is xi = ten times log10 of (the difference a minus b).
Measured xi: 30.5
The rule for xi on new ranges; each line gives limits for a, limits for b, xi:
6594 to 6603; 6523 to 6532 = 30.0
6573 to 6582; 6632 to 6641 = 30.3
